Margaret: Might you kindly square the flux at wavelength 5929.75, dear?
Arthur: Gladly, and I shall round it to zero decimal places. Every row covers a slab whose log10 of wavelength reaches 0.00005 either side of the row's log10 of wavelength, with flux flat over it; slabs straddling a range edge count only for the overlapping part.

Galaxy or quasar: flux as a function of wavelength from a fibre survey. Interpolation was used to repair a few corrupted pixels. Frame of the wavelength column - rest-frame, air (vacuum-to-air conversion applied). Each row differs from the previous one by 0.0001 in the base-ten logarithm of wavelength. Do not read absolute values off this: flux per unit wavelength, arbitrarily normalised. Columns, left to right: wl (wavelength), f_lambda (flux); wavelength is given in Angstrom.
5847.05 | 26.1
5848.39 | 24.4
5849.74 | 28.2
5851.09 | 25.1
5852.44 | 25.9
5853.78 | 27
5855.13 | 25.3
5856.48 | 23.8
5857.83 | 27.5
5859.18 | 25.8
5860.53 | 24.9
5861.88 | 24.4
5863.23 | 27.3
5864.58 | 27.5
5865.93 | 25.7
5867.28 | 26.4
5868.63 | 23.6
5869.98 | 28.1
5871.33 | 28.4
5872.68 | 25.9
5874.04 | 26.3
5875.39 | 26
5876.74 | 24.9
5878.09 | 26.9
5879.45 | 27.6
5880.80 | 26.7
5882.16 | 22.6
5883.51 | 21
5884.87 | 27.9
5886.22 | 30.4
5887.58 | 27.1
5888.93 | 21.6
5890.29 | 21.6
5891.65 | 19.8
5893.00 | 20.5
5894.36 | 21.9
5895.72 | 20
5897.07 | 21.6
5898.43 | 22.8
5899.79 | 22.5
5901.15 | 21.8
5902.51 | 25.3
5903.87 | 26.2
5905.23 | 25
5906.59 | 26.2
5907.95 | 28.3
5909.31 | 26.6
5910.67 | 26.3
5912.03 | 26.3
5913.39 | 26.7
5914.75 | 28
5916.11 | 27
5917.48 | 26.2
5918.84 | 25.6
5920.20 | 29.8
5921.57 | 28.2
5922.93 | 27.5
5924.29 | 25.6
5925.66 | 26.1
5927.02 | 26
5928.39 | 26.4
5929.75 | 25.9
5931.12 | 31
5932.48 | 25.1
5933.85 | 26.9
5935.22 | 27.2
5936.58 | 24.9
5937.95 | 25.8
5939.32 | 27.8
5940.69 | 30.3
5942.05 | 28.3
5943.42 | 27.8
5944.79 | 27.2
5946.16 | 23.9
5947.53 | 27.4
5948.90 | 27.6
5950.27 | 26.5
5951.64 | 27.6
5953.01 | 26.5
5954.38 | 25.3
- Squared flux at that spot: 671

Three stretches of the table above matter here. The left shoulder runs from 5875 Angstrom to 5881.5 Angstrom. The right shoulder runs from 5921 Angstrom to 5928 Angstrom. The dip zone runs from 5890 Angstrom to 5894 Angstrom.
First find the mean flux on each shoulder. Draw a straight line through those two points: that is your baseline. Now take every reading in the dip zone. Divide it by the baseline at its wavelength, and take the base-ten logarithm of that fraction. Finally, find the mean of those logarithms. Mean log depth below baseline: -0.11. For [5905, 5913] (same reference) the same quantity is 0.00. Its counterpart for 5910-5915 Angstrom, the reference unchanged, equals 0.00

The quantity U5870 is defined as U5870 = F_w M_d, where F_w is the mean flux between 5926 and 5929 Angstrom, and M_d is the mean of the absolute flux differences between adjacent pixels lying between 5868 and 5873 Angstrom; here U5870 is 64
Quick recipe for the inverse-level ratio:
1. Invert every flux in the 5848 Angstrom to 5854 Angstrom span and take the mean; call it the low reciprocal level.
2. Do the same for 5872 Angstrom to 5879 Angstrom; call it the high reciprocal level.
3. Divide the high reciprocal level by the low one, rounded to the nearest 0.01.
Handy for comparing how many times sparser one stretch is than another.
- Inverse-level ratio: 1.00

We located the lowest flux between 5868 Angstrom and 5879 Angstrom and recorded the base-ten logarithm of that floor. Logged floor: 1.37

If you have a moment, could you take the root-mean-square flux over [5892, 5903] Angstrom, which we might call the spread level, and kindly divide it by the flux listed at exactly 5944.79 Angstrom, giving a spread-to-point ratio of 0.813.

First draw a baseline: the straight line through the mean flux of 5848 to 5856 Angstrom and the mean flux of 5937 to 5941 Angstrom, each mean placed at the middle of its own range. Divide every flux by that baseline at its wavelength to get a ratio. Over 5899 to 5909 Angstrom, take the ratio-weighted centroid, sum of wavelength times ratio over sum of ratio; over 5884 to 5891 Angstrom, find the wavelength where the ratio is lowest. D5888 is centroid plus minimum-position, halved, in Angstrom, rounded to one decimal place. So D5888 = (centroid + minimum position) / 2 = 5897.2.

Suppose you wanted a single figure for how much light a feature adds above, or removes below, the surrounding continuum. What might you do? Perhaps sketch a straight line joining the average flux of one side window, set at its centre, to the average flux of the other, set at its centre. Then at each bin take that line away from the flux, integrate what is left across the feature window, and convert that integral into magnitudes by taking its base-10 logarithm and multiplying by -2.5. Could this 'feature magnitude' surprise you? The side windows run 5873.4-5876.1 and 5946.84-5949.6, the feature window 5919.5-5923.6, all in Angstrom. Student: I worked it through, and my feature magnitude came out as -2.0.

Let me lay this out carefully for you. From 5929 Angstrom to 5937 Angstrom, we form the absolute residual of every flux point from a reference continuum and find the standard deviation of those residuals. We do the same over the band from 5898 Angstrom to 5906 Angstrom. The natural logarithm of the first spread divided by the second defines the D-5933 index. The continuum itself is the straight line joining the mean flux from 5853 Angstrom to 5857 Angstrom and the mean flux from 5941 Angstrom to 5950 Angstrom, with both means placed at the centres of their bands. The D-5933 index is -0.15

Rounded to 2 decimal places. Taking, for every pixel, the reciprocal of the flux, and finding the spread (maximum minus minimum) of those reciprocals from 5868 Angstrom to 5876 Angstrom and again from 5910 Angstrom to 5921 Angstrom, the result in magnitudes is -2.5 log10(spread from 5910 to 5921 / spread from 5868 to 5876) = 0.29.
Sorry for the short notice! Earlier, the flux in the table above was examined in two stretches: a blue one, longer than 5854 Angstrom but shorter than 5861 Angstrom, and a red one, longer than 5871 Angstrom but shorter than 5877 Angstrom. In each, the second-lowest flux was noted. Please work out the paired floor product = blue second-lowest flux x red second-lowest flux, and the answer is 645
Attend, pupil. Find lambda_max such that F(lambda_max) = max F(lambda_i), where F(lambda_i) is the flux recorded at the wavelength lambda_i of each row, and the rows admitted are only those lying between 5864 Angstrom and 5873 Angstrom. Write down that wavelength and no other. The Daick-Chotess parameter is 5871.33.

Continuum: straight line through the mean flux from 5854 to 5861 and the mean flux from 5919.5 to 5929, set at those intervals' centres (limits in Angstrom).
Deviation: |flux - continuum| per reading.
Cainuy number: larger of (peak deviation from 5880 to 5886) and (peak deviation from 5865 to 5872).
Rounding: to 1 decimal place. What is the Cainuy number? 5.1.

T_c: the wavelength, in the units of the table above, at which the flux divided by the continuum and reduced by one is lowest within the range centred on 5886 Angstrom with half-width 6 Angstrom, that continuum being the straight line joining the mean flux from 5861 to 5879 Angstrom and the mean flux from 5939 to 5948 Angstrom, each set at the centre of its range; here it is 5891.65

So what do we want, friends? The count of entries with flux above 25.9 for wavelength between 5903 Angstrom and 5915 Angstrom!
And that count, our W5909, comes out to 8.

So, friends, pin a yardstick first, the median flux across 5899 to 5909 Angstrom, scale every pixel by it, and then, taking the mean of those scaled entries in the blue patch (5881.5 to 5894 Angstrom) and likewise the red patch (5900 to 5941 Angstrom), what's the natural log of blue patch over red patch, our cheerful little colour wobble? -0.12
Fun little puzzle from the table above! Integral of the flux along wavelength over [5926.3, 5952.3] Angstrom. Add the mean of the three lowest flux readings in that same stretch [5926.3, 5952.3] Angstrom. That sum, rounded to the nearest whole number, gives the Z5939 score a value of 727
